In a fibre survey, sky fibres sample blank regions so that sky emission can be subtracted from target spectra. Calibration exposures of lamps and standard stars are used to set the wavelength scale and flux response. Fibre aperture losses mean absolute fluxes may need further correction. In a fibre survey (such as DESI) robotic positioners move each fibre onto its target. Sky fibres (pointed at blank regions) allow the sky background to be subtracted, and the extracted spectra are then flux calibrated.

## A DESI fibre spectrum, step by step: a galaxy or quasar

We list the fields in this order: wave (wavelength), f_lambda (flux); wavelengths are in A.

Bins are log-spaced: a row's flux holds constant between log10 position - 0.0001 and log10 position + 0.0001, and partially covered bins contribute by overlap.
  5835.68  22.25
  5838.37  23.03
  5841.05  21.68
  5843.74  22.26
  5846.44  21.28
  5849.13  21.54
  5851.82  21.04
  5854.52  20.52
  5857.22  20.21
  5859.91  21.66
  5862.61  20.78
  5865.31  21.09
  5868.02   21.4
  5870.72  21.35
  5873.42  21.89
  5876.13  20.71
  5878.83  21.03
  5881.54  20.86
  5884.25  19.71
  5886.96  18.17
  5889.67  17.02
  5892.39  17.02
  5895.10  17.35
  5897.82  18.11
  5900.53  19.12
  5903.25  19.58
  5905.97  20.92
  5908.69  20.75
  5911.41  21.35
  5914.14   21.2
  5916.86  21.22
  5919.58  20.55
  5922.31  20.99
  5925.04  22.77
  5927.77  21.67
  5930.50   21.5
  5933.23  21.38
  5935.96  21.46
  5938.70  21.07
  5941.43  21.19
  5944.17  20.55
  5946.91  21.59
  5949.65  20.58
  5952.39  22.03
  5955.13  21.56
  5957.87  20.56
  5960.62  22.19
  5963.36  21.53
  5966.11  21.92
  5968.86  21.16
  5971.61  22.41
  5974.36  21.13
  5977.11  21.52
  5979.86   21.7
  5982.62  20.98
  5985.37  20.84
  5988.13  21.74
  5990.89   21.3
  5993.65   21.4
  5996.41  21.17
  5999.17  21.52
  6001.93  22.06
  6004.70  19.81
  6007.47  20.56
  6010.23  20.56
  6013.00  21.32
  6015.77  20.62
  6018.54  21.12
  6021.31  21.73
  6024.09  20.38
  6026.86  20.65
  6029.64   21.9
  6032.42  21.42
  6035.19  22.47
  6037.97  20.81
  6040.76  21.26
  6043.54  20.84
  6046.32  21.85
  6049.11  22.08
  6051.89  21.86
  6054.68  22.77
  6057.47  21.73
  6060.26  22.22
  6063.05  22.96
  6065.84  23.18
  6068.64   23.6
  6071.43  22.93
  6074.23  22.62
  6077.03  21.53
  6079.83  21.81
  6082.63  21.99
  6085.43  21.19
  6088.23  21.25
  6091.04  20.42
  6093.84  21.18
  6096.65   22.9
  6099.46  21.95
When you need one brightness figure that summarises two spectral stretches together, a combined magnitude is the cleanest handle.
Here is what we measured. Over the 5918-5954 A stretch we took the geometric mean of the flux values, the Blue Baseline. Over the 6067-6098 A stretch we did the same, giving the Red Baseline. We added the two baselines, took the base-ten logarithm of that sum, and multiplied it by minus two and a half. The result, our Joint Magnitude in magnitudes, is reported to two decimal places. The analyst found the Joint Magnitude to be -4.09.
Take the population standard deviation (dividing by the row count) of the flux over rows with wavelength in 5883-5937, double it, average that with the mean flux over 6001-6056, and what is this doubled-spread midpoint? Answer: 12.3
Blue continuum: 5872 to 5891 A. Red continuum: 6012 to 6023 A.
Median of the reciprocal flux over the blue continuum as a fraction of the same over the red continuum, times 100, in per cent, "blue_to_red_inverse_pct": 102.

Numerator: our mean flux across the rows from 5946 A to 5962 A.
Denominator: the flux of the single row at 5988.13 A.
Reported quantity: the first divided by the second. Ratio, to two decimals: 0.99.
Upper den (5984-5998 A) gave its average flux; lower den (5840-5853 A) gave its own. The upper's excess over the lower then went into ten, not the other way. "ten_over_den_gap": -37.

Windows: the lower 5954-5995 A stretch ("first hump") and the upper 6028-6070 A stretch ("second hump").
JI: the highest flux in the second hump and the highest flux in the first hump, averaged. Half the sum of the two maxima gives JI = 23.0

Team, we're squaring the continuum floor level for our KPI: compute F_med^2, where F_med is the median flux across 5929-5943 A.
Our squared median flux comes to 457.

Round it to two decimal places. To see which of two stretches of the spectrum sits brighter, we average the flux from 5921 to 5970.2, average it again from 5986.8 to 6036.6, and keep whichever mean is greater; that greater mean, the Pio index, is 21.43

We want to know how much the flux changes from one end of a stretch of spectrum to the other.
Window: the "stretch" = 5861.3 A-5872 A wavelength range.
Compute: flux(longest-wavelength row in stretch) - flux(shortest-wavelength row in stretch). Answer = 0.6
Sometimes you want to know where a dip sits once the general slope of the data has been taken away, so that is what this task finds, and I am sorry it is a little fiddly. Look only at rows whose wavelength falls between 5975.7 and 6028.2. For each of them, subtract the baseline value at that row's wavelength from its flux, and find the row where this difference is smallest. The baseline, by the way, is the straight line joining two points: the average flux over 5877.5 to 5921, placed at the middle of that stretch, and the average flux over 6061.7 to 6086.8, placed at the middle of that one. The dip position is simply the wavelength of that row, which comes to 6004.70 A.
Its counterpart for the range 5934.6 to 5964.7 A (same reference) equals 5957.87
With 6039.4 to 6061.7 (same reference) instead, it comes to 6043.54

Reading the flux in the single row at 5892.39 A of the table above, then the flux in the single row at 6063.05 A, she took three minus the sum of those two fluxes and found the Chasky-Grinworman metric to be -37.0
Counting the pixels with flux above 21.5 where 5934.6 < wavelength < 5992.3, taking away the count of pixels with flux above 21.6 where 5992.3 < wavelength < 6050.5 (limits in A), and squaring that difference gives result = 16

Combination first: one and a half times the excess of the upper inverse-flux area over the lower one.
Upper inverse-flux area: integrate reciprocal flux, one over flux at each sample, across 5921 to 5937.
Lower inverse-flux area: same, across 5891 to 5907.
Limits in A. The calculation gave -0.18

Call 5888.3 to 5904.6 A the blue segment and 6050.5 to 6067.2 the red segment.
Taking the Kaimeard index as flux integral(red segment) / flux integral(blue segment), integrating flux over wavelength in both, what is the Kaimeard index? 1.28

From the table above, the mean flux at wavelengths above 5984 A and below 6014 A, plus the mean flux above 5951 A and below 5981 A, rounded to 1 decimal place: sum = 42.7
